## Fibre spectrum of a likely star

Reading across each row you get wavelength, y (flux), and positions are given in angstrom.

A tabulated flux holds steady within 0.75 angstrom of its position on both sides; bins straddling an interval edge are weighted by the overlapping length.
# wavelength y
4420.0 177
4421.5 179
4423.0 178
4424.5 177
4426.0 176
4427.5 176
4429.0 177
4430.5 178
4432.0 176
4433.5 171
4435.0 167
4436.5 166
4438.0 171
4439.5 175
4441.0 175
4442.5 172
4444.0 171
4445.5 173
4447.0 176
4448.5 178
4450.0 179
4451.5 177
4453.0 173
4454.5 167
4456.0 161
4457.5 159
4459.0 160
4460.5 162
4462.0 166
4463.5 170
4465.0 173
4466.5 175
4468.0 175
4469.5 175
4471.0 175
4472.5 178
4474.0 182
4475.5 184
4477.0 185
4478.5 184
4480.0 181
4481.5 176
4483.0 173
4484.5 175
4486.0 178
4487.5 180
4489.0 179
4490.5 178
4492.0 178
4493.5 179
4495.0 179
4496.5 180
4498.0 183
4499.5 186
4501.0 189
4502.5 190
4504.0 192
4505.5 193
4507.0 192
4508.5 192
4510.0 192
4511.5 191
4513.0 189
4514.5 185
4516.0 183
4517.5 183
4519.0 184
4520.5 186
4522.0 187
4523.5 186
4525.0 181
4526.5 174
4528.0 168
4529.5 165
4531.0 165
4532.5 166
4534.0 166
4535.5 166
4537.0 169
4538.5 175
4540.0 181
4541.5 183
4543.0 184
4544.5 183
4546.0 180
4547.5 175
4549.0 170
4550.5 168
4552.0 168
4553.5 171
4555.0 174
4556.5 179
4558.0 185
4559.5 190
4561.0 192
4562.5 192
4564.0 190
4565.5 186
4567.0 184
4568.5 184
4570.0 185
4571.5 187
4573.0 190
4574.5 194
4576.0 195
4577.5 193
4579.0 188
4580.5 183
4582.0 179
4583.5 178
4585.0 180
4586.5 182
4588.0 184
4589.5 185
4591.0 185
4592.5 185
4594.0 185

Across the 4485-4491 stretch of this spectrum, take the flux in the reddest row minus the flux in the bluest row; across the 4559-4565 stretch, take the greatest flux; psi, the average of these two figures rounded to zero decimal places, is 96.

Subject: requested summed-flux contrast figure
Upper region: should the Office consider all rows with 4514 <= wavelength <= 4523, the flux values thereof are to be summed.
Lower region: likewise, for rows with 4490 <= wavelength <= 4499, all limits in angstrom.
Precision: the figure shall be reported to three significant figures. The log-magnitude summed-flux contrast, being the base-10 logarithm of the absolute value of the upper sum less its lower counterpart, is 1.49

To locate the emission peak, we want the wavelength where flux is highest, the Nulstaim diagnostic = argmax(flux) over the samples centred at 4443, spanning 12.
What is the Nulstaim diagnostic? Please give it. 4448.5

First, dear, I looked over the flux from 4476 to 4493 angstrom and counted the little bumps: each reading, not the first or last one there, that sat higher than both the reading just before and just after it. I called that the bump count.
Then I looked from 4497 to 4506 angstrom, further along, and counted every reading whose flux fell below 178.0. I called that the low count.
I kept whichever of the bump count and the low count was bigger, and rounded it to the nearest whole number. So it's 1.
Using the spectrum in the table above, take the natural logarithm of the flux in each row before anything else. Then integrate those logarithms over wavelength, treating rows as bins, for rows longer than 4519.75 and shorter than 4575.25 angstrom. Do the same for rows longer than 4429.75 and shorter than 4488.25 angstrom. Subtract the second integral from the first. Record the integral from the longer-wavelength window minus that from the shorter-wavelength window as -14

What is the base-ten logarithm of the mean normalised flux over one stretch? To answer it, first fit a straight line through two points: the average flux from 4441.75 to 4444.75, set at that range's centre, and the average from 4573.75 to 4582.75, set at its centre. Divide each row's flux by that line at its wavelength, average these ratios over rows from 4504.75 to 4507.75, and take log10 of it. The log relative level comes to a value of 0.030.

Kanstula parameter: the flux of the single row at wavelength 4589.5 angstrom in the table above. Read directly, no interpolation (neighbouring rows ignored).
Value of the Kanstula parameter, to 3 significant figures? 185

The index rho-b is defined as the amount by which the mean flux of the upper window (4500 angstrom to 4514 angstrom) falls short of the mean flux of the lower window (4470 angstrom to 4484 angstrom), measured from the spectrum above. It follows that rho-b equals -11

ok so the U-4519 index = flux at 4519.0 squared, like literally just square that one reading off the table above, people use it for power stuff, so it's 33856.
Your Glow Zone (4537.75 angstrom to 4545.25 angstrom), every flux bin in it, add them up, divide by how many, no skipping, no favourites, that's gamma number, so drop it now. 181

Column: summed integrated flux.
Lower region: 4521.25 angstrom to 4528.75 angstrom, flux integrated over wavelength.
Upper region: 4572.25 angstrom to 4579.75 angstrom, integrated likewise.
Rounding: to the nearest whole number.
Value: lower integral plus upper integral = 2784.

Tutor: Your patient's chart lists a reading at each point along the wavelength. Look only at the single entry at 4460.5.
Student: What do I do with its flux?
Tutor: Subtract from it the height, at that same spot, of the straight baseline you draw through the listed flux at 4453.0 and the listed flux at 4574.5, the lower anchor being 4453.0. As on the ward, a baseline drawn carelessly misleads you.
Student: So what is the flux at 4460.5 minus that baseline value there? -12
